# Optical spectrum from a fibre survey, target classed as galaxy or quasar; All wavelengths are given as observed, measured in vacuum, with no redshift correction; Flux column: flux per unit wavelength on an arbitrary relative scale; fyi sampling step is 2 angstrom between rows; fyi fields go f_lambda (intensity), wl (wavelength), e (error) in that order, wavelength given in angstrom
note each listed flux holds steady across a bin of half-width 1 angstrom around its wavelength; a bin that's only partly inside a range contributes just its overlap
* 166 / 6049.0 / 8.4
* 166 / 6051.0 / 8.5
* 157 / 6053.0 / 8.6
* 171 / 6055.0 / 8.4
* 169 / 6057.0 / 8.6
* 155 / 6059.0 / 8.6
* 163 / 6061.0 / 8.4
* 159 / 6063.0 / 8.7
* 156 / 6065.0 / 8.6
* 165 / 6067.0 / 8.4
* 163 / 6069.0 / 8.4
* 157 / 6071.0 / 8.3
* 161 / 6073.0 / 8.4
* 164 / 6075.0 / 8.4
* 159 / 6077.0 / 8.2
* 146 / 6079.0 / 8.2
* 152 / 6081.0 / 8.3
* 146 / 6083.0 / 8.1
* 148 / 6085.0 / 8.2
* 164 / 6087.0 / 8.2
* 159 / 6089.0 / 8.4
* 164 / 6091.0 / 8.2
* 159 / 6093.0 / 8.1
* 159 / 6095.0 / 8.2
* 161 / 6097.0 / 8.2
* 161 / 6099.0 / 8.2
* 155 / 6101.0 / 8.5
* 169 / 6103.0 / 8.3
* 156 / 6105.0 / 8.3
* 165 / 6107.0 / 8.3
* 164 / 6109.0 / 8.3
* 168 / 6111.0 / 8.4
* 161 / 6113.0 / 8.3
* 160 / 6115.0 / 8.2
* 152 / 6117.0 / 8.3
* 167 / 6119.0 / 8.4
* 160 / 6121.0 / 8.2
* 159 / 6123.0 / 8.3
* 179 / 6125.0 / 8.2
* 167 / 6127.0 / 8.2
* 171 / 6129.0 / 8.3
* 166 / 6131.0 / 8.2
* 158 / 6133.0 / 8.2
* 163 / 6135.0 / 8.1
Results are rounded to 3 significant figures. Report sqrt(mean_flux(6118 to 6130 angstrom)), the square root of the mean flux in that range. 12.9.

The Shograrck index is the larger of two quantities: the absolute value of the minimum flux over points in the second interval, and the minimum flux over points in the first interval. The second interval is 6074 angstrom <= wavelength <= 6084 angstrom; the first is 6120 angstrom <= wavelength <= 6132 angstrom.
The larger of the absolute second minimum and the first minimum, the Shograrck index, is 159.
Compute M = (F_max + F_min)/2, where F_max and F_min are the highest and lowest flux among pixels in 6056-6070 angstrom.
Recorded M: 162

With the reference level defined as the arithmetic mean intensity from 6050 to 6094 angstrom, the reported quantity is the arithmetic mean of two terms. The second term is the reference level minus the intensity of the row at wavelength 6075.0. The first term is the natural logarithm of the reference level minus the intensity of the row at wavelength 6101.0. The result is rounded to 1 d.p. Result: -1.7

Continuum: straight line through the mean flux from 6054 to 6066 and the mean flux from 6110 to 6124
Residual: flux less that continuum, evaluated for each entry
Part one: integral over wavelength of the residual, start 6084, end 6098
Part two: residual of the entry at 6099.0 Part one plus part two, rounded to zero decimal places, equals -34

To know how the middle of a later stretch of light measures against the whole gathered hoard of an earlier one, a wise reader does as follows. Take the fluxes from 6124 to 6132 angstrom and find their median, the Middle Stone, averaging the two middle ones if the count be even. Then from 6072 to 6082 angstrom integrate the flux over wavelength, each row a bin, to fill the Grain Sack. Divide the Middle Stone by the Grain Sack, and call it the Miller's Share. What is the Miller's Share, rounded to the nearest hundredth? 0.11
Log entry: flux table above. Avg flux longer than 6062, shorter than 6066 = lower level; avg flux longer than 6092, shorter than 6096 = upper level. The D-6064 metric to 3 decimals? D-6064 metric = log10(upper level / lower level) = 0.004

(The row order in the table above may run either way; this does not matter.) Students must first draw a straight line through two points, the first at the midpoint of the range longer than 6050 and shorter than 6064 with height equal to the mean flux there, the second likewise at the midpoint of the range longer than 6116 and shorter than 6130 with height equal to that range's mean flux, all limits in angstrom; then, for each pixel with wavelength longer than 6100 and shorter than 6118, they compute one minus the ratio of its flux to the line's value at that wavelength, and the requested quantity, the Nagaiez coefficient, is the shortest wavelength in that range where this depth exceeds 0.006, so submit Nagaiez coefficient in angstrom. 6101.0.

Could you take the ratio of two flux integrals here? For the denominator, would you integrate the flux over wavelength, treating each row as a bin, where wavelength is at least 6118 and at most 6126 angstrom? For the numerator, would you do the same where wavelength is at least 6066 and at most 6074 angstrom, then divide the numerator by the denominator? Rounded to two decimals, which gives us 0.97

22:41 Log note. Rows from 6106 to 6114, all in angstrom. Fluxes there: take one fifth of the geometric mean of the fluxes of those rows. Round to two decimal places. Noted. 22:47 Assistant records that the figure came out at 32.90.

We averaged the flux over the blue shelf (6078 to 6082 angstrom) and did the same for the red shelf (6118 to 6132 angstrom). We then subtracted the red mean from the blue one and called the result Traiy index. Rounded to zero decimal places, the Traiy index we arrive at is -18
